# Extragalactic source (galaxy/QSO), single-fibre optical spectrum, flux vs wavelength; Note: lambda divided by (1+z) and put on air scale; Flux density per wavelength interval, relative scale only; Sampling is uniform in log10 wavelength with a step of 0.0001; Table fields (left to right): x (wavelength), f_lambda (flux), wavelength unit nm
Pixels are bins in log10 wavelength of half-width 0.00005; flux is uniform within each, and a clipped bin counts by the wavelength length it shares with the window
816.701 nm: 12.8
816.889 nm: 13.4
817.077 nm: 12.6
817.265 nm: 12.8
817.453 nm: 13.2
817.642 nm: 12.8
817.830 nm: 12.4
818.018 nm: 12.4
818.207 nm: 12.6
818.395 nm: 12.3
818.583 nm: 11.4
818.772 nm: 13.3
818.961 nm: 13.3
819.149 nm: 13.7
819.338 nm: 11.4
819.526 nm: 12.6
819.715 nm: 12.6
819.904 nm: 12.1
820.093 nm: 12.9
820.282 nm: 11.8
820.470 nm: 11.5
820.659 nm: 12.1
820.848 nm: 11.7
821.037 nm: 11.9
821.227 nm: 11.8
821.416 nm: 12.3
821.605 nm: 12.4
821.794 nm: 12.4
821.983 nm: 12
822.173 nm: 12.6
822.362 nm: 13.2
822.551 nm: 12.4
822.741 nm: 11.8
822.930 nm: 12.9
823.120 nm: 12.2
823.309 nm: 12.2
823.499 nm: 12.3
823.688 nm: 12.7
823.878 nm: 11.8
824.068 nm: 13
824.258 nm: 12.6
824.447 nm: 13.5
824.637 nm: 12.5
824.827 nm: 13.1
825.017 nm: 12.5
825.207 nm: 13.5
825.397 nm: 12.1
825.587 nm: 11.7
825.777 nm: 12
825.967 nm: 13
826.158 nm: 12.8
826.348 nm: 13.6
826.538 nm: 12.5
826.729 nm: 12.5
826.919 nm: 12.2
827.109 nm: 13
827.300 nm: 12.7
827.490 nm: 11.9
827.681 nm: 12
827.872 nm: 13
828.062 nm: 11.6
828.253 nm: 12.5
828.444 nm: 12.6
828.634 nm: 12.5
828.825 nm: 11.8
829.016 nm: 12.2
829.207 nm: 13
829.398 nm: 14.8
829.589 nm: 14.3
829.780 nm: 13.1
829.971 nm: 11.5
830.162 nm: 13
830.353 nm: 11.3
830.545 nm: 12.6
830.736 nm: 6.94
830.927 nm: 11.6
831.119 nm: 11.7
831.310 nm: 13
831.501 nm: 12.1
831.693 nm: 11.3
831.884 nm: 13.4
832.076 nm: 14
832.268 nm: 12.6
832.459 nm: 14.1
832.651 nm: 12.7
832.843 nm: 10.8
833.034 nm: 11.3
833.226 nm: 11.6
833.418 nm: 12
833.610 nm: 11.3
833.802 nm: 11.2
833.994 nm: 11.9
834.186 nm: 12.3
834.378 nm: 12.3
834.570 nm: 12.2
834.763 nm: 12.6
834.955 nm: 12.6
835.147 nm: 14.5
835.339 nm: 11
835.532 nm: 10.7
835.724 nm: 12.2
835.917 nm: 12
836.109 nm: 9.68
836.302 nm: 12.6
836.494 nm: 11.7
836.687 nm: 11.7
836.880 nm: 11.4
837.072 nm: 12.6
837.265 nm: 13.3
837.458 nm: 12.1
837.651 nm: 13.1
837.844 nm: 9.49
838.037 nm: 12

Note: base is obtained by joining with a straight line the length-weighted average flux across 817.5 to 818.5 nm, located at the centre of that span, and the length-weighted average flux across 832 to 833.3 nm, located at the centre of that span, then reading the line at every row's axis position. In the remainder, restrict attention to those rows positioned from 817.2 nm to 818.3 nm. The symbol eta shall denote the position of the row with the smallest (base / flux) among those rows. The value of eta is 817.453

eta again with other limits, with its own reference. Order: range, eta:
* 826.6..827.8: 827.109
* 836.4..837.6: 837.265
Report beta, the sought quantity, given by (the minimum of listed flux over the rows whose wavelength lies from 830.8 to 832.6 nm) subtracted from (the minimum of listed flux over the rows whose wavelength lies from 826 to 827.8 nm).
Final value 0.6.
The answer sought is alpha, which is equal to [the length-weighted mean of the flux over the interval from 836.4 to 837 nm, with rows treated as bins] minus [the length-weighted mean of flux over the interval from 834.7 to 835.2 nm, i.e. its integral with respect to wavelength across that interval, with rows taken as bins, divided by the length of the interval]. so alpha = -1.5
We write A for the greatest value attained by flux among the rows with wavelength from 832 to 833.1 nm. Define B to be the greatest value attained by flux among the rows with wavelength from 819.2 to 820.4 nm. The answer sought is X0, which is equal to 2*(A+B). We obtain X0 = 54.0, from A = 14.1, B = 12.9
